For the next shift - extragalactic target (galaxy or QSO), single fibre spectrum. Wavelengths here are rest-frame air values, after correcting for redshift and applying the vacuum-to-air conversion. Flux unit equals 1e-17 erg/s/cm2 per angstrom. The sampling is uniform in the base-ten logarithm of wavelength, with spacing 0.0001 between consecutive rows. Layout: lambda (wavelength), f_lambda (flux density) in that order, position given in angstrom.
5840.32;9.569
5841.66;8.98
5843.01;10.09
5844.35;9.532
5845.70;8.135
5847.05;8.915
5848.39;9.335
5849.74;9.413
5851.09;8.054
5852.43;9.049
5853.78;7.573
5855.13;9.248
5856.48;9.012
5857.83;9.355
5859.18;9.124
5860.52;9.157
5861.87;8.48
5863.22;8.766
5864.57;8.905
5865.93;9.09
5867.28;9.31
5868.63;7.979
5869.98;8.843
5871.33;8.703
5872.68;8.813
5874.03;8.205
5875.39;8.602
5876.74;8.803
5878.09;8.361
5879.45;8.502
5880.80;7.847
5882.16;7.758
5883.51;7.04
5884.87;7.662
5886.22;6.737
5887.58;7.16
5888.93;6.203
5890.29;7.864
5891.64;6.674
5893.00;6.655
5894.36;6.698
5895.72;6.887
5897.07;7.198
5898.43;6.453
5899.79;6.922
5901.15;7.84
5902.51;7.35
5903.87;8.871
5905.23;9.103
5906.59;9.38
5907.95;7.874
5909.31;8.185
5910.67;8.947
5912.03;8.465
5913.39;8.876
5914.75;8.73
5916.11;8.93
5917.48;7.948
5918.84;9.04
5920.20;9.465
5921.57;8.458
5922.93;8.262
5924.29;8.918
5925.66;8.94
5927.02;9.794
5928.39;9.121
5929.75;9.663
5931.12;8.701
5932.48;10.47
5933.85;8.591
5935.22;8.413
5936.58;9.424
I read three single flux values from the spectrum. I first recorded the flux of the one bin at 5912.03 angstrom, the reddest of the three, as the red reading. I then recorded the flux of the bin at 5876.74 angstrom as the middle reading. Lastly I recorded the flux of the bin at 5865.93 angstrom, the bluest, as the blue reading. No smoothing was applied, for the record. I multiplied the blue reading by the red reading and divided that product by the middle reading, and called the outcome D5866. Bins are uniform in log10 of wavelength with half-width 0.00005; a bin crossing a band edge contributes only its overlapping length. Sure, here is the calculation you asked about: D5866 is 8.7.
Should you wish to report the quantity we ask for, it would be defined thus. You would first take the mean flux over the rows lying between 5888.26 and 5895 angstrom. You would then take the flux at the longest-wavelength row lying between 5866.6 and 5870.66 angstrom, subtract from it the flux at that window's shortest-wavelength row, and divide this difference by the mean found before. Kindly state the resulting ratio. -0.07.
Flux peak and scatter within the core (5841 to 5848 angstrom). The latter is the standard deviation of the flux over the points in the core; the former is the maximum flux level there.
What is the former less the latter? 9.4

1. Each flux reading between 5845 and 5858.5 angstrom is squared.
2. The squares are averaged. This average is 78.0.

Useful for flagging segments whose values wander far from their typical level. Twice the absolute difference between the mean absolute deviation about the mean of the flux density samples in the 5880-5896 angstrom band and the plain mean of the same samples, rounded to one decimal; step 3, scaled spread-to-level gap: 13.3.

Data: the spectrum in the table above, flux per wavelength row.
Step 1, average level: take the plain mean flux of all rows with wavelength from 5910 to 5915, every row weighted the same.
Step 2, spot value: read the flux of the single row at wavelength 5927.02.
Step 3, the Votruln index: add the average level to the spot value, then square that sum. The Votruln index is 344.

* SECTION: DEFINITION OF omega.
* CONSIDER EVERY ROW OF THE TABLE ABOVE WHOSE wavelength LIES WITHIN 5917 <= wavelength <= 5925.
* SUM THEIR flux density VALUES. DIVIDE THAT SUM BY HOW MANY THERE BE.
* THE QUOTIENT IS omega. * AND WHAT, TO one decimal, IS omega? 8.7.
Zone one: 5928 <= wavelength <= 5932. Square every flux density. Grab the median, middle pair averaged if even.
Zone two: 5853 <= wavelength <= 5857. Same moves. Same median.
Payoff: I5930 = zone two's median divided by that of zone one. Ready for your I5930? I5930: 0.98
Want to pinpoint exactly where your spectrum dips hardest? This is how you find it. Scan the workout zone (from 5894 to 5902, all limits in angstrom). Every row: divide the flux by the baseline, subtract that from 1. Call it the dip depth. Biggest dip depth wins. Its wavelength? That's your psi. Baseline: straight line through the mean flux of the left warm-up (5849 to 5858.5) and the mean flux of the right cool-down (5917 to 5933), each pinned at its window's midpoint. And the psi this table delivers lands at 5898.43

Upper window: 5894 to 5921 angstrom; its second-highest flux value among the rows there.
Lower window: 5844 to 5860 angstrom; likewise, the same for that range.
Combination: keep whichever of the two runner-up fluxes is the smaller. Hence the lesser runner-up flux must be 9.4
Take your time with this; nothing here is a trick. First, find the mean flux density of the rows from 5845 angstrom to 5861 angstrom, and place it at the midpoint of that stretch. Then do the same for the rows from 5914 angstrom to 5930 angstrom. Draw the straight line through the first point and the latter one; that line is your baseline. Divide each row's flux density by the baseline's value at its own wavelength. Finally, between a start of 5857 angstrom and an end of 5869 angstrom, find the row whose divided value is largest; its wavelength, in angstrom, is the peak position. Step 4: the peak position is 5857.83 angstrom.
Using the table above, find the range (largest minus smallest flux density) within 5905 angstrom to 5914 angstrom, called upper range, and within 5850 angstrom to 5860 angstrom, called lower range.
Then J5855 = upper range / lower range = 0.85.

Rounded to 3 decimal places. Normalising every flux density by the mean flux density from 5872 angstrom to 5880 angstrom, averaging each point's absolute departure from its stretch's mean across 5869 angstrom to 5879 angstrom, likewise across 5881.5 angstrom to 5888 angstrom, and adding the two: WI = 0.064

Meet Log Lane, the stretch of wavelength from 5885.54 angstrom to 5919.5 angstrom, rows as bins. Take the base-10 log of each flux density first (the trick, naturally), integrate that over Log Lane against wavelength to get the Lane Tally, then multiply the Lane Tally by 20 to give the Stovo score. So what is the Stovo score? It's 604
